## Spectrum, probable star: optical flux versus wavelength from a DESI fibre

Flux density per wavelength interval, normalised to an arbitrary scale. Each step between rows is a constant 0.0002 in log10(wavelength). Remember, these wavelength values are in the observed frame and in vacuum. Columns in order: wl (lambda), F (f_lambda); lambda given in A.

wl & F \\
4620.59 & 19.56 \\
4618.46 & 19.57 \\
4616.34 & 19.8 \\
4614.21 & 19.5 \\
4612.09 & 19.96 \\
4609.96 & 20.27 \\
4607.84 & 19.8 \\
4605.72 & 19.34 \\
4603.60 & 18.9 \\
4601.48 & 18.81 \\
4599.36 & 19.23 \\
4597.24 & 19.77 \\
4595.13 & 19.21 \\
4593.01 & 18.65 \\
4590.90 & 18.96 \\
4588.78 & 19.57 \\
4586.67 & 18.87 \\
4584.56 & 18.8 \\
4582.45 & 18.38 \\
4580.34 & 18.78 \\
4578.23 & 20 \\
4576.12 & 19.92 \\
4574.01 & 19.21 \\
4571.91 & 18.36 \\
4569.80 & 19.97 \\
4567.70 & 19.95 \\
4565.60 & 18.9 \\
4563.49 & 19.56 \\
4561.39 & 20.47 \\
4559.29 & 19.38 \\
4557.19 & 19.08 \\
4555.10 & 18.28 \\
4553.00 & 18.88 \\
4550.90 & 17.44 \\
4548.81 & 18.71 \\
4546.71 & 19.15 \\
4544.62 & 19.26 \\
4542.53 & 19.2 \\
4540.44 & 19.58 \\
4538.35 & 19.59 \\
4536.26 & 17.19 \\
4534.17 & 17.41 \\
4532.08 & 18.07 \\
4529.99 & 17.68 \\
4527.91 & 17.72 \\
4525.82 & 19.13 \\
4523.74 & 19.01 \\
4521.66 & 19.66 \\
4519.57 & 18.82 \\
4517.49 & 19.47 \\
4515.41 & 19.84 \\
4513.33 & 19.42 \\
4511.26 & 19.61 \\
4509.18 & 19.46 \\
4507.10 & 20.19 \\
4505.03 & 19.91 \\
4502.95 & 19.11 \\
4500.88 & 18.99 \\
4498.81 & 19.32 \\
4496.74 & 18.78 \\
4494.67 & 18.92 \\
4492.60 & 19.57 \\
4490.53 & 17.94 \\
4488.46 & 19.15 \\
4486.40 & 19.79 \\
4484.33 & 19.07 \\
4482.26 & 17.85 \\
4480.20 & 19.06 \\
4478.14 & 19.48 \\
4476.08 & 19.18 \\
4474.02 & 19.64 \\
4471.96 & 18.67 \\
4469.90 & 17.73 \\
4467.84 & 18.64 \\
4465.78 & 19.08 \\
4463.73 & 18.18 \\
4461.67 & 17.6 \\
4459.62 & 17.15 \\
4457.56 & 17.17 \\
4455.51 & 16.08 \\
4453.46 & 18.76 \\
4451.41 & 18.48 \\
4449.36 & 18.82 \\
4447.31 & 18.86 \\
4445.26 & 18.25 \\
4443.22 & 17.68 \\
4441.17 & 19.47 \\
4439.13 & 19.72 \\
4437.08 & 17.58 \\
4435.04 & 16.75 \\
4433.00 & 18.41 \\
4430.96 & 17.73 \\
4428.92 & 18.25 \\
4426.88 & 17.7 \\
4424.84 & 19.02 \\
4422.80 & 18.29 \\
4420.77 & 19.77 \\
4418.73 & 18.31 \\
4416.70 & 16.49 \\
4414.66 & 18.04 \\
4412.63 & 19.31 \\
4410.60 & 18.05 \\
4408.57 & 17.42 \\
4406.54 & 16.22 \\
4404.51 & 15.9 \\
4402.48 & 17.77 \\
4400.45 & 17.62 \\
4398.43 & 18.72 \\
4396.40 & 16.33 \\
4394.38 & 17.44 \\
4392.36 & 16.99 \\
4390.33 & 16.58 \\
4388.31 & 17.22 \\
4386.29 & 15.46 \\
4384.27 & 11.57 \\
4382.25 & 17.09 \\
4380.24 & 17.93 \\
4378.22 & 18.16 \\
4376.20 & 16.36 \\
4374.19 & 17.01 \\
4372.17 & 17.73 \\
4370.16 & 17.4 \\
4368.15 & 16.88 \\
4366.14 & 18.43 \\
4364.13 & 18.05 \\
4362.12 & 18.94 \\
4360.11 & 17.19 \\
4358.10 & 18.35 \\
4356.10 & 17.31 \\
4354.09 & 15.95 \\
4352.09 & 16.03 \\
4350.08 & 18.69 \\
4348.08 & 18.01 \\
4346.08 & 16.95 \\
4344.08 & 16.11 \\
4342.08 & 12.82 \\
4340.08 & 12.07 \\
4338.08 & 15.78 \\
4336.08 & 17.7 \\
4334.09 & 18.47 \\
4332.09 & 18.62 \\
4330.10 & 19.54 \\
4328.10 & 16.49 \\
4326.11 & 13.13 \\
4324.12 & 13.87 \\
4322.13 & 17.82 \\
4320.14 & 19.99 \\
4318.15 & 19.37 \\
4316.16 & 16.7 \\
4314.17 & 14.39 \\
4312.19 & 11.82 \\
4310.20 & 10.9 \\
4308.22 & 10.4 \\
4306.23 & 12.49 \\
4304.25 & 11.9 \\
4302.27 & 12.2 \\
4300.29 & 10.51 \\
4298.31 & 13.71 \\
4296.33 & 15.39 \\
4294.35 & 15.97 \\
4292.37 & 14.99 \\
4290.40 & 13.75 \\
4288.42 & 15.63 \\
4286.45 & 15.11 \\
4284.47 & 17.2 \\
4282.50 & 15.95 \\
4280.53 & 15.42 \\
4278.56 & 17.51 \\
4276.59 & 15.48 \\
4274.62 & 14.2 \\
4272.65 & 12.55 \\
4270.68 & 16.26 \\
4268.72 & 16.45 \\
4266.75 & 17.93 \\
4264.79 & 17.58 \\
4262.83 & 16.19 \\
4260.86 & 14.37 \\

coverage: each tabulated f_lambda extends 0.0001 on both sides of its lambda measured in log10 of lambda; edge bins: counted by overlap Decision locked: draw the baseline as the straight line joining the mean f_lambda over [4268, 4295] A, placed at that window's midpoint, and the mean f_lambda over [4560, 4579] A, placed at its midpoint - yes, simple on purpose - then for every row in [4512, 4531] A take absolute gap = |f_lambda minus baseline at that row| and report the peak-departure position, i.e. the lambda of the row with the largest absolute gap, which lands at 4529.99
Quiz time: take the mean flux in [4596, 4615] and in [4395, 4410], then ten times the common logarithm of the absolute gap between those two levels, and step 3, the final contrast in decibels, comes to 3.7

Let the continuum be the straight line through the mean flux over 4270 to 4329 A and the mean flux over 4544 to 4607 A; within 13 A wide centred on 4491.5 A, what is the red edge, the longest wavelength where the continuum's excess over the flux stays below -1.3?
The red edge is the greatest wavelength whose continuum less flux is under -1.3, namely 4492.60 A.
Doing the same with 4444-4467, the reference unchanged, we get 4465.78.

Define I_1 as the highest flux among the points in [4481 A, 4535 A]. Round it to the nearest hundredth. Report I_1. 20.19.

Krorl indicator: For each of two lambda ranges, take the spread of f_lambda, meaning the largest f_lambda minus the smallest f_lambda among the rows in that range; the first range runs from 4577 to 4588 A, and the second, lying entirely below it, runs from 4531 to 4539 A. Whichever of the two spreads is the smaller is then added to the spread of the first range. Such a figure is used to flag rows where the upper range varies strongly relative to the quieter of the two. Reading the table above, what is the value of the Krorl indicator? 3.2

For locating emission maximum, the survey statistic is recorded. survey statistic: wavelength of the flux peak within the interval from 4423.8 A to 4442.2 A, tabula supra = 4439.13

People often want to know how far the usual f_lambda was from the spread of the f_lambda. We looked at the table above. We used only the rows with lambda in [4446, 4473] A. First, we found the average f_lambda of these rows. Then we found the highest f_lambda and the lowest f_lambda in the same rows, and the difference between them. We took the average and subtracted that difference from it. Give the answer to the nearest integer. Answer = 15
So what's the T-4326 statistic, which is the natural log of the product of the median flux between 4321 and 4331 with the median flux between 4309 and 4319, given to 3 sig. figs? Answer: 5.47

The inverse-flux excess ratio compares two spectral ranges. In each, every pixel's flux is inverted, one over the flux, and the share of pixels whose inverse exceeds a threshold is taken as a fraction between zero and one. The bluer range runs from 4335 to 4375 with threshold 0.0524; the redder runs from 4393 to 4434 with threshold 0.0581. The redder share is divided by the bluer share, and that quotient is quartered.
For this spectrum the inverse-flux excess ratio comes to 0.05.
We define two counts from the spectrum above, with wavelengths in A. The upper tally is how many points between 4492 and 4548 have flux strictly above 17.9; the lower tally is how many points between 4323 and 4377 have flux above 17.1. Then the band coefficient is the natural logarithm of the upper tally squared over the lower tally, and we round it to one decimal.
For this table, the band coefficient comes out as 3.6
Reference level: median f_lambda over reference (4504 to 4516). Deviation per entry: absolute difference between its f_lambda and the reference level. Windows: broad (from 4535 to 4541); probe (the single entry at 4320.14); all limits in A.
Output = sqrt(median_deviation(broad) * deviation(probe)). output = 0.2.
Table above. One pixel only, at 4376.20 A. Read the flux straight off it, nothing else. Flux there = 16.36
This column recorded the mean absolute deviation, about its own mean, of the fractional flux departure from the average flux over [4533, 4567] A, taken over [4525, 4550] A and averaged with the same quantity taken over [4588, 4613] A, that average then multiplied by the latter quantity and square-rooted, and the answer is 0.027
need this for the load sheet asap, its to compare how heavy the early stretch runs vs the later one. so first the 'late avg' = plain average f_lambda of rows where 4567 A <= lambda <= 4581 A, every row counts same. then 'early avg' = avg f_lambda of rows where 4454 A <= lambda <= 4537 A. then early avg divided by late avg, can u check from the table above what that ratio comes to 0.96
